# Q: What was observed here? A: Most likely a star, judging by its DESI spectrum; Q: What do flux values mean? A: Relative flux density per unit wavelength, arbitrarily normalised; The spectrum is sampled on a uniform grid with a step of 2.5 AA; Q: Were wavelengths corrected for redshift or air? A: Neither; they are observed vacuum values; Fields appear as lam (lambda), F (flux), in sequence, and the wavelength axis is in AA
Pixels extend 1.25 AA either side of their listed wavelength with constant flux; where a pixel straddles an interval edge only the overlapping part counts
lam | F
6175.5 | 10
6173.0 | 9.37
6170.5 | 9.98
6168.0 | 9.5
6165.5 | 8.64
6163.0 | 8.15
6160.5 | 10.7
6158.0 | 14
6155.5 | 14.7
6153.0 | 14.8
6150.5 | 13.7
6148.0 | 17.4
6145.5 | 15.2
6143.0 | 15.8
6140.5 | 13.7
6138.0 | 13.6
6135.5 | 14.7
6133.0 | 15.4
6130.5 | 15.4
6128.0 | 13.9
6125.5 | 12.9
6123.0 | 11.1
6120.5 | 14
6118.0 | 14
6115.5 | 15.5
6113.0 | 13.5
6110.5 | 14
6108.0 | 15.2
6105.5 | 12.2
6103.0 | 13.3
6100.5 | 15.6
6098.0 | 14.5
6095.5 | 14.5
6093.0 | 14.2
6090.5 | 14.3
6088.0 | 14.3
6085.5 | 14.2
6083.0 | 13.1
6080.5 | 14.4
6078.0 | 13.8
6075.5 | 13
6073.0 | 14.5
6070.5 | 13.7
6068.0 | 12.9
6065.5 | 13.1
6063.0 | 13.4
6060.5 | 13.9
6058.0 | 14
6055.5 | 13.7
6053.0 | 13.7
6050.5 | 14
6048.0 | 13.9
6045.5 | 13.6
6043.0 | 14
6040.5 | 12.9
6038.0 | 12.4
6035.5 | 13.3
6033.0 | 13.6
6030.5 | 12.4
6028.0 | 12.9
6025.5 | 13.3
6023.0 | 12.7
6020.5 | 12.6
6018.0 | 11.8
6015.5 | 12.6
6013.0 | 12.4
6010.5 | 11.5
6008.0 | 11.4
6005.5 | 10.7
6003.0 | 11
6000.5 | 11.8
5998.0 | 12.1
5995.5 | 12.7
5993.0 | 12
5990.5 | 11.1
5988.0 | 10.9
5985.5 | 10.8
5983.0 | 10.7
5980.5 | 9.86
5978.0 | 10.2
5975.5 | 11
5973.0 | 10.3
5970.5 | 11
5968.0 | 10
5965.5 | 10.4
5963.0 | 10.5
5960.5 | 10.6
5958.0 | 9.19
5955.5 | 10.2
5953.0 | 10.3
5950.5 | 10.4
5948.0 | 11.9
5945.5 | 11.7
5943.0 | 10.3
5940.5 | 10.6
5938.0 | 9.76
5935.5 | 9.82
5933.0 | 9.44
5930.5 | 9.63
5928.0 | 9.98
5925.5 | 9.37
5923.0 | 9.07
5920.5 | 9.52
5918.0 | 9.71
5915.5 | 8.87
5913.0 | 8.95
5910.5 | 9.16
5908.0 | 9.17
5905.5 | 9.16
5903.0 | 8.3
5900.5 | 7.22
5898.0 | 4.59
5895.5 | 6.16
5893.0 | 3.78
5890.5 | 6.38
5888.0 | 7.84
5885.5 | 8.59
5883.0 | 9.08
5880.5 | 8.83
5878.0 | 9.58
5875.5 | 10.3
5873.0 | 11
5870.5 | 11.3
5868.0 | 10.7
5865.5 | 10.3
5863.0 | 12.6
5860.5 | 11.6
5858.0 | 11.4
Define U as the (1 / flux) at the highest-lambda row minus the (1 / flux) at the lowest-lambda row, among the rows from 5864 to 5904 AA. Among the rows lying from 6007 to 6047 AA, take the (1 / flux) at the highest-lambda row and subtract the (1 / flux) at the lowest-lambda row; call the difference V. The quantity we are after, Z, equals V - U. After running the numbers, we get -0.038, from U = 0.023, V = -0.014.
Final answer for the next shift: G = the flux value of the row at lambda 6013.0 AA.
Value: 12.4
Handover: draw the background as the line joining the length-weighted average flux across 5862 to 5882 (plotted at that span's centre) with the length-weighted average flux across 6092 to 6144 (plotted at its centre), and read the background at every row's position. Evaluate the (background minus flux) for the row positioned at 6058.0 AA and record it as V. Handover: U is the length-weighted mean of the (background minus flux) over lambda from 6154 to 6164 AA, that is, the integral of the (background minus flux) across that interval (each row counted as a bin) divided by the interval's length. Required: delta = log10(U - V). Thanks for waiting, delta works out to 0.5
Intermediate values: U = 2.7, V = -0.7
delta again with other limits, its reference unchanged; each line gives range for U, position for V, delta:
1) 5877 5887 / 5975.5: -0.2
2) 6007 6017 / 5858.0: 0.2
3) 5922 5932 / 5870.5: 0.4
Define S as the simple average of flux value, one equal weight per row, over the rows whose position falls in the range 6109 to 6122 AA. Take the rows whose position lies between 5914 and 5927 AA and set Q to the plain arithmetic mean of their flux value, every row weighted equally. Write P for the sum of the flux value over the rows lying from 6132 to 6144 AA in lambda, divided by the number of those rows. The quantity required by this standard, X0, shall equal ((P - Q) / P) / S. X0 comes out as 0.026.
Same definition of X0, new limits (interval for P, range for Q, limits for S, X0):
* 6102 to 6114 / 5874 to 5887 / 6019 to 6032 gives 0.025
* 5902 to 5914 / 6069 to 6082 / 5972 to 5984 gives -0.053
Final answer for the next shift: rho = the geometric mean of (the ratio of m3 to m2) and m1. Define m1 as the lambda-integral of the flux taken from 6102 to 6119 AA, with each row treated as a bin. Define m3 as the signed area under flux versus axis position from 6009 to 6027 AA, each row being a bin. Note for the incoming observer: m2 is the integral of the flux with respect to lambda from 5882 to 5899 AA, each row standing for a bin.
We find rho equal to 21.7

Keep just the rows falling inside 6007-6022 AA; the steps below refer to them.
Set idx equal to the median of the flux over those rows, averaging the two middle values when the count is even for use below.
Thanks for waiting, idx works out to 12.1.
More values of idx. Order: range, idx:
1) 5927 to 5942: 9.8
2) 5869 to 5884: 9.9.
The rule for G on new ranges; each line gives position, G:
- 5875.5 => 10.3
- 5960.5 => 10.6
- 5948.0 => 11.9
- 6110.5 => 14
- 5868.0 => 10.7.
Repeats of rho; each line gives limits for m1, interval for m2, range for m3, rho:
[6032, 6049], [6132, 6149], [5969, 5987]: 13.0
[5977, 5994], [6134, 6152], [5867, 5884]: 10.9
